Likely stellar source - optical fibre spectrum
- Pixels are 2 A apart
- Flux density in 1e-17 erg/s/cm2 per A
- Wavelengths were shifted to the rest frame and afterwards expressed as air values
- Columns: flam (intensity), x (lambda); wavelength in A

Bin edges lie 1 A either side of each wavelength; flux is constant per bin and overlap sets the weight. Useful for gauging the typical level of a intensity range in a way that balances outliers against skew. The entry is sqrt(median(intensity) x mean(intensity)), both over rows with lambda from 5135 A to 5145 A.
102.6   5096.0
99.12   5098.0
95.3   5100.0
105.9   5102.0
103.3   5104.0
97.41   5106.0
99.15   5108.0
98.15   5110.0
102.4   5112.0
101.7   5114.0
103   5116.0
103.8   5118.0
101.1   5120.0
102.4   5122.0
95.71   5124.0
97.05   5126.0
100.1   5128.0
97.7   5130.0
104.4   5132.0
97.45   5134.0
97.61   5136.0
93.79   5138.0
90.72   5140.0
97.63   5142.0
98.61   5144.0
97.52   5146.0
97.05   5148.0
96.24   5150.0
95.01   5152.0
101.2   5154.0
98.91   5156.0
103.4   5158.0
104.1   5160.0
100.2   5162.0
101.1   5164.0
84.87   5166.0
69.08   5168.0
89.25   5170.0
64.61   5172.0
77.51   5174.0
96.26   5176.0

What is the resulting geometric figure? 97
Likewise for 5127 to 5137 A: 99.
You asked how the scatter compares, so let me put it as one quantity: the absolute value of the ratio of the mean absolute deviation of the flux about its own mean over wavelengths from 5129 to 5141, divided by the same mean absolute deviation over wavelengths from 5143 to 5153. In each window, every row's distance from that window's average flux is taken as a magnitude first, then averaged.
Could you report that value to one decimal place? 3.1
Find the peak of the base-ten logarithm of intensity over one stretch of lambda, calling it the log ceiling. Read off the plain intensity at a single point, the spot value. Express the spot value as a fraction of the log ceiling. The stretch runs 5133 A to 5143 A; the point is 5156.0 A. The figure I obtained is 49.7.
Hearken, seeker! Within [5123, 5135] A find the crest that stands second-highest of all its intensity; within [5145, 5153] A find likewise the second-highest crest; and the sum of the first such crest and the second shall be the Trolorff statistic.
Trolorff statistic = 197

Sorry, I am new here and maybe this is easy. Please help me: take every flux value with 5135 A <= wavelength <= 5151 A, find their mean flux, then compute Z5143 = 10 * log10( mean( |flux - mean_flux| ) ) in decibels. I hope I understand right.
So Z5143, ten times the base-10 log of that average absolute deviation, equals 2.9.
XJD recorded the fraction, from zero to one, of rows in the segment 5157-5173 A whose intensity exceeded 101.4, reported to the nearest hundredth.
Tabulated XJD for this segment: 0.25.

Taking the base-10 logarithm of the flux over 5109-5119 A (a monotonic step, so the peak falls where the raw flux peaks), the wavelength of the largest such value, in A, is 5118.0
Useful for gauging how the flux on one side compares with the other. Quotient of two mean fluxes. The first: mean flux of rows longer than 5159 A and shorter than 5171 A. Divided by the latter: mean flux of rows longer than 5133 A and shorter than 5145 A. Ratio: 0.95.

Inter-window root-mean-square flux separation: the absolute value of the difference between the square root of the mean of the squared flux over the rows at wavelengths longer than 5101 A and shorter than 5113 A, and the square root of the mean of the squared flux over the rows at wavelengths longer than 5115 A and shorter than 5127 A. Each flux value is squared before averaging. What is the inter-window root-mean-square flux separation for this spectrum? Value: 0.5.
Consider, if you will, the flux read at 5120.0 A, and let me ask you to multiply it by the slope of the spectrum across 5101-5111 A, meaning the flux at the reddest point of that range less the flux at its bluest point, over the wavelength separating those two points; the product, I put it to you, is -98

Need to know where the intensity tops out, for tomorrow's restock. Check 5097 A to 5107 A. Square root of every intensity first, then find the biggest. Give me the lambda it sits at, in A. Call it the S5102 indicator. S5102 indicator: 5102.0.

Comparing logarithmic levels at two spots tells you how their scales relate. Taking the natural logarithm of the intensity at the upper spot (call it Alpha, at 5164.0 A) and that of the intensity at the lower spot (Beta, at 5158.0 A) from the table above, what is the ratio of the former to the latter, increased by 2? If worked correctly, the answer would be 3.00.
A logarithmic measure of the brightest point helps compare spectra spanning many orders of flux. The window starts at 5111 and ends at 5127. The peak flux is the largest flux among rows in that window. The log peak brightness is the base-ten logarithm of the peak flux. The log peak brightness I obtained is 2.02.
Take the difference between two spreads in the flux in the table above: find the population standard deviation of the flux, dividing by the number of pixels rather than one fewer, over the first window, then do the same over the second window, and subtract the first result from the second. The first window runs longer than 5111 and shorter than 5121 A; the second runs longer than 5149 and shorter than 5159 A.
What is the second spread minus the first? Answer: 2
